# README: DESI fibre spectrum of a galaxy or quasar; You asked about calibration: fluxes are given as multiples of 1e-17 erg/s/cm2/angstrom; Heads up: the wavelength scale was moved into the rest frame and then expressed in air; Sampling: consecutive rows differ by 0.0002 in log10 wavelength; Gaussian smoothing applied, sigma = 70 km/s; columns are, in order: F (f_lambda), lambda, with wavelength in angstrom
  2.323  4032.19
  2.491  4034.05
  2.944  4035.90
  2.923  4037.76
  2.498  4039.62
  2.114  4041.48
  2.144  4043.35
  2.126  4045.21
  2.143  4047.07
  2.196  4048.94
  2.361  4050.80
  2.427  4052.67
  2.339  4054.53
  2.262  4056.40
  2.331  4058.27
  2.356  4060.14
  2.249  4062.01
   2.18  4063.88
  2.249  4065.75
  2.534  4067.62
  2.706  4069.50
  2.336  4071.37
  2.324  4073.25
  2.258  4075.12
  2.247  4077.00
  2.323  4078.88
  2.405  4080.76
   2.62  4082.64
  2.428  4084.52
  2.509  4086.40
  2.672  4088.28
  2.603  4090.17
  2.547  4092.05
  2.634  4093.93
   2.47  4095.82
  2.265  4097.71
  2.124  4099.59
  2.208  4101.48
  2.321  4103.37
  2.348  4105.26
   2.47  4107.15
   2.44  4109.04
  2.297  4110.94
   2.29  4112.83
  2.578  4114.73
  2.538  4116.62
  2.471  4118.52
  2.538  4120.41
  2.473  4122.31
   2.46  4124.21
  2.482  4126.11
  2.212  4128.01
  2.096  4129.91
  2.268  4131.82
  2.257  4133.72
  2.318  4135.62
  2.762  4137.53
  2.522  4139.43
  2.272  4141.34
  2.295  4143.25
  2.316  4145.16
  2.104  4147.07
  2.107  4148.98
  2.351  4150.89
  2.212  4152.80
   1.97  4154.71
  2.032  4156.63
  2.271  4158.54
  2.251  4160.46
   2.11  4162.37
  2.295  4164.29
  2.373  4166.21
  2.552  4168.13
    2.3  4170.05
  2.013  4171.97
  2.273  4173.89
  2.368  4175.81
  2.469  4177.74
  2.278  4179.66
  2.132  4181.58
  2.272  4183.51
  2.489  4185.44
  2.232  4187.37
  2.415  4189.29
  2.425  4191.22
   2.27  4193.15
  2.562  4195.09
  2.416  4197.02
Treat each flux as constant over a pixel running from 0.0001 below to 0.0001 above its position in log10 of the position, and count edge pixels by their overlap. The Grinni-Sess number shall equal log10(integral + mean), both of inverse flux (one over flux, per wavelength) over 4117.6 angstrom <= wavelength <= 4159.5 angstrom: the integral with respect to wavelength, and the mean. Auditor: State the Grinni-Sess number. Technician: 1.27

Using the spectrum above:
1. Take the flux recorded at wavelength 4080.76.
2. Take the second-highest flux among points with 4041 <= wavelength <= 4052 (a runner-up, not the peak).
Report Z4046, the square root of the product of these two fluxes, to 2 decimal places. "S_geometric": 2.30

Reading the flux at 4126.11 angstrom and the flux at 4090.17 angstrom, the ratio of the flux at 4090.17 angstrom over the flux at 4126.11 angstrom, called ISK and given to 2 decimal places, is 1.05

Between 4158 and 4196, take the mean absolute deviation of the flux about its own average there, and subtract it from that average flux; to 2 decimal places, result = 2.21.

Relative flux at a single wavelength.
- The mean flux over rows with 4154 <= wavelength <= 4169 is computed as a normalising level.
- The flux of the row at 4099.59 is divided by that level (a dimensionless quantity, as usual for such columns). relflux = 0.95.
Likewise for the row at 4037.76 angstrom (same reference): 1.31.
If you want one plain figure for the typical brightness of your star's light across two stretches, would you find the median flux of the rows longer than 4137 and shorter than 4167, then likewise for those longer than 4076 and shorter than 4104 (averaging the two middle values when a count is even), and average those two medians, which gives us 2.35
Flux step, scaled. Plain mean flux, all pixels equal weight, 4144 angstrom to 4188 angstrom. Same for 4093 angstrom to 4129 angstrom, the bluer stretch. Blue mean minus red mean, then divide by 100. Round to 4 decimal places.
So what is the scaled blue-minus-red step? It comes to 0.0015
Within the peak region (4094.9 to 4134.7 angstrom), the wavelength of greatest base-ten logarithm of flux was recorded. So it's 4114.73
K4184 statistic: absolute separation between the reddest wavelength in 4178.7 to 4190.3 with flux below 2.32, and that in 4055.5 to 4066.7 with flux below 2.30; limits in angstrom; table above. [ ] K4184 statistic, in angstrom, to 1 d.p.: 121.6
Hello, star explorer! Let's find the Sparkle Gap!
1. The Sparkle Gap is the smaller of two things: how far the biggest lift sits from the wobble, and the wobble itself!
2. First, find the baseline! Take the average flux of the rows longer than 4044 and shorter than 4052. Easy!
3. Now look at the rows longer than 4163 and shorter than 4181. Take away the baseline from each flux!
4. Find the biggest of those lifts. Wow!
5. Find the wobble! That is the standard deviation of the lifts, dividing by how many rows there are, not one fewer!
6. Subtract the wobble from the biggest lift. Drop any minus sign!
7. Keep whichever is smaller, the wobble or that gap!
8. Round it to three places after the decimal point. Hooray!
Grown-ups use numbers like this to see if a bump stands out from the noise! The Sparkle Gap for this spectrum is 0.141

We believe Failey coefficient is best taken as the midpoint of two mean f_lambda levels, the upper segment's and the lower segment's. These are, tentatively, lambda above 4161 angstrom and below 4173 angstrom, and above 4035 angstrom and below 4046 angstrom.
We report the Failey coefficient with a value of 2.37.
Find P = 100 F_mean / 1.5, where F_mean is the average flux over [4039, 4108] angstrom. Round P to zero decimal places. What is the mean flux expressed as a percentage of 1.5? 157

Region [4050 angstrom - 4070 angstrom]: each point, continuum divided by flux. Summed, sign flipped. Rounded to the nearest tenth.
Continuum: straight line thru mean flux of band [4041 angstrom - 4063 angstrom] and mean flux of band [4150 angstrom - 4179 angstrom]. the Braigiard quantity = -10.5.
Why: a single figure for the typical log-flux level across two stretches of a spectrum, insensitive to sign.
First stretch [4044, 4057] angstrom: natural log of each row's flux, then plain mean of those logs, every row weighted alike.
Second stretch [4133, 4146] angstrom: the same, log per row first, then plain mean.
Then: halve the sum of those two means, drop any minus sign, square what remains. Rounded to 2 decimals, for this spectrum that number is 0.71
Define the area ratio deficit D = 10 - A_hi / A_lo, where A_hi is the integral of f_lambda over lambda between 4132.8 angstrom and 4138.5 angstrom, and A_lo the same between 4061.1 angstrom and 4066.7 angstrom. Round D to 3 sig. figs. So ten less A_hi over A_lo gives 8.88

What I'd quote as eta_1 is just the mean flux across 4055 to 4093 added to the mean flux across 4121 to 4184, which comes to 4.69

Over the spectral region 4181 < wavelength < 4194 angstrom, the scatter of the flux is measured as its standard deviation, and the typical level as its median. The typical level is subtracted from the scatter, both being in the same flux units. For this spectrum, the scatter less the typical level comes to -2.15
